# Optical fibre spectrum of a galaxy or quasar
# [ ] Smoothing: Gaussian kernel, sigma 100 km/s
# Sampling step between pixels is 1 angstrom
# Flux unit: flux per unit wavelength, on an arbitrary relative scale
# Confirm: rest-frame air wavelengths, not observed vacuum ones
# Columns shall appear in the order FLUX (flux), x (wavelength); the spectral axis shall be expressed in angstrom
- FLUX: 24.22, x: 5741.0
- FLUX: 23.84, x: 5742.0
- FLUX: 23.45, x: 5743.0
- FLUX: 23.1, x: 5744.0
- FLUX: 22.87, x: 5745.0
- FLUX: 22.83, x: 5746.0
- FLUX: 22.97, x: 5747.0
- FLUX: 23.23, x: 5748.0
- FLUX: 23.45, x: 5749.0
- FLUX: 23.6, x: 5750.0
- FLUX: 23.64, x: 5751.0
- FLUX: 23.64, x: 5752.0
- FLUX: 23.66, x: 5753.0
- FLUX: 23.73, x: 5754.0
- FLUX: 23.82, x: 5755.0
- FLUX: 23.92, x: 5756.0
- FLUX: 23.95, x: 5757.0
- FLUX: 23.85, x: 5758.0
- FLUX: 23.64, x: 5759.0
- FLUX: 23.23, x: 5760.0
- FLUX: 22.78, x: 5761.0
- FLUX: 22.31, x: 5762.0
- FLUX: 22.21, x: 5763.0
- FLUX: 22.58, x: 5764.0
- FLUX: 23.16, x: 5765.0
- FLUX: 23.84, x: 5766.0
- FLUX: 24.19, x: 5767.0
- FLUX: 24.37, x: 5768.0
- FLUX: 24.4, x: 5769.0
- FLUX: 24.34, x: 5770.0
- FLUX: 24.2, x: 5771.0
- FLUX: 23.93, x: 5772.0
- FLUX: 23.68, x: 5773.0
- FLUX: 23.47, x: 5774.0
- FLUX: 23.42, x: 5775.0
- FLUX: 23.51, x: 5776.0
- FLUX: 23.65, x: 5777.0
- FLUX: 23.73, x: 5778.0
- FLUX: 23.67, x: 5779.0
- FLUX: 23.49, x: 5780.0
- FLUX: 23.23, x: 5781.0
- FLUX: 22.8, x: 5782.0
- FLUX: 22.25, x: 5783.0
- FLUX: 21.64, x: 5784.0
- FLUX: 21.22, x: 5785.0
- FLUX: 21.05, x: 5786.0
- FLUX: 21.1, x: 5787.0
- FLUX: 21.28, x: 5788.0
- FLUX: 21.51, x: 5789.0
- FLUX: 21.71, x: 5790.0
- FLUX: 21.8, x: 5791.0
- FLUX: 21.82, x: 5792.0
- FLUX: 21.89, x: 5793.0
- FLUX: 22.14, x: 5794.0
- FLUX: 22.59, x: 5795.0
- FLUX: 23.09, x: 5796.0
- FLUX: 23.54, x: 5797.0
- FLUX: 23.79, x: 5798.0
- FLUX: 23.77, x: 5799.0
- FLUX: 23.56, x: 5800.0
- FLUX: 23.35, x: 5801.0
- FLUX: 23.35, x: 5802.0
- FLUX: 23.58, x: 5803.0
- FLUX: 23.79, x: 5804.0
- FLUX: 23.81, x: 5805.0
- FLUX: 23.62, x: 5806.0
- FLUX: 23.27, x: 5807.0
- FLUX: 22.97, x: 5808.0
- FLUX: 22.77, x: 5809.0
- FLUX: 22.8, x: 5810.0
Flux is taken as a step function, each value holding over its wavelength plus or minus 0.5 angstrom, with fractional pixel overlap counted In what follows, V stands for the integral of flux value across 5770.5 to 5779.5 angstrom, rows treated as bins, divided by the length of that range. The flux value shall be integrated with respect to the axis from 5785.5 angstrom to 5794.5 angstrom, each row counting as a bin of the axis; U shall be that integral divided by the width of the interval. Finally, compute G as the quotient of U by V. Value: 0.91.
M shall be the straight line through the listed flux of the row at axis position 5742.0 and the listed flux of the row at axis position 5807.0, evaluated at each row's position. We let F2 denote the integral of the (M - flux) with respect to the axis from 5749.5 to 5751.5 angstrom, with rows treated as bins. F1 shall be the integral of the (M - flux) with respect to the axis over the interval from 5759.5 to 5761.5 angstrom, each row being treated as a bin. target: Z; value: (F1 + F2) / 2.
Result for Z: 0.8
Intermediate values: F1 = 1.3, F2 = 0.3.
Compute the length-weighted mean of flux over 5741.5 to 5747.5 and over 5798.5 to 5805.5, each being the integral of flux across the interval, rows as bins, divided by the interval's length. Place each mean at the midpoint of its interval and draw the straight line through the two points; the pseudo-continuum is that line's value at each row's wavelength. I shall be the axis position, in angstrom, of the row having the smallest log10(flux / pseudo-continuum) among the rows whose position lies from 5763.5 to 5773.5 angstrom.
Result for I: 5764.0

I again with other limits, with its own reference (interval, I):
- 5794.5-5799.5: 5795.0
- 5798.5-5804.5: 5802.0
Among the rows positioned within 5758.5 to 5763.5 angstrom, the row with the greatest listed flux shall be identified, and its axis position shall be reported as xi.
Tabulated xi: 5759.0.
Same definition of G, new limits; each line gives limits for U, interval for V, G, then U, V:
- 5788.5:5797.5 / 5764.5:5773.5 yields 0.93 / 22.2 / 24.0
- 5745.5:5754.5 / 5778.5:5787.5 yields 1.05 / 23.4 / 22.3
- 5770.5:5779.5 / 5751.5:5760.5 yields 1.00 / 23.7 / 23.7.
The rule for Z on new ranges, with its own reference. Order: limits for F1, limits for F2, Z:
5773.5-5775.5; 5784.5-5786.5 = 2.4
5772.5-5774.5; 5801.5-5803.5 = -0.2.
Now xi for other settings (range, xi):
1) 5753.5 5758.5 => 5757.0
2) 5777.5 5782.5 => 5778.0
